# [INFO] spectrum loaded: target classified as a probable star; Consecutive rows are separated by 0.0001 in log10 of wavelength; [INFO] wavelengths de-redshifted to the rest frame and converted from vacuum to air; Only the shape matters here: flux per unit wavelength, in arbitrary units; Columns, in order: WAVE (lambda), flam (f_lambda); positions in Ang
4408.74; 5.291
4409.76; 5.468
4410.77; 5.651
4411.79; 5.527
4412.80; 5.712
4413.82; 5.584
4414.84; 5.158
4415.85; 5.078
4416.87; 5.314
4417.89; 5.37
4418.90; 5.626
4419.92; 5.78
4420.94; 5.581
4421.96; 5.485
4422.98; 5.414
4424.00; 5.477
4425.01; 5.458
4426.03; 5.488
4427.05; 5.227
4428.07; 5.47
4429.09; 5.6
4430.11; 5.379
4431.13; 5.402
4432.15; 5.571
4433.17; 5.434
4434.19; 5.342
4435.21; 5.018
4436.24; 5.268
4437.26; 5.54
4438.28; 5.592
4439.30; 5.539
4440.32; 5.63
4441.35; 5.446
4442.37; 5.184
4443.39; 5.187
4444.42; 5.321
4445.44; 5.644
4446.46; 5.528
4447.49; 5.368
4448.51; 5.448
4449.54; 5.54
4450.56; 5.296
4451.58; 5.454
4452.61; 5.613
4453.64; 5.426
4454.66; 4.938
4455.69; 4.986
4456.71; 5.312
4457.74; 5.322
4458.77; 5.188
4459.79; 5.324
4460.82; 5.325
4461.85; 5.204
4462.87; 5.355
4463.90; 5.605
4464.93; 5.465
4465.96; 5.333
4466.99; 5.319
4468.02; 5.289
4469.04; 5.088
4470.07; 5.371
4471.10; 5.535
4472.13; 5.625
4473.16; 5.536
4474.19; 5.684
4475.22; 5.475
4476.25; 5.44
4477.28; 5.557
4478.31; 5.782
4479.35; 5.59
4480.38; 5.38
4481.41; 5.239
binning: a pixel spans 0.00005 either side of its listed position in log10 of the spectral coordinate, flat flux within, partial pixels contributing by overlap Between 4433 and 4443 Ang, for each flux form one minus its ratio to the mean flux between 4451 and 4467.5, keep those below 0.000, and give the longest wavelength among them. 4441.35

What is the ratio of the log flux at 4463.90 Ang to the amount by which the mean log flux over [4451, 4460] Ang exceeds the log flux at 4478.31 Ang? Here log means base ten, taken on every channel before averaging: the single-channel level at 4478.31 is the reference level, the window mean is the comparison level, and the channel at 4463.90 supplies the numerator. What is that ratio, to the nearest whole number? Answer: -19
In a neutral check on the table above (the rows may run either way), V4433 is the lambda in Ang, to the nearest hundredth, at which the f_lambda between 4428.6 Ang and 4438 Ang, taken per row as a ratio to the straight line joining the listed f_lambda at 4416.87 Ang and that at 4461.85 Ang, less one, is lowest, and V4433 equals 4435.21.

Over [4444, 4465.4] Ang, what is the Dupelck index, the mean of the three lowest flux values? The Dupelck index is 5.04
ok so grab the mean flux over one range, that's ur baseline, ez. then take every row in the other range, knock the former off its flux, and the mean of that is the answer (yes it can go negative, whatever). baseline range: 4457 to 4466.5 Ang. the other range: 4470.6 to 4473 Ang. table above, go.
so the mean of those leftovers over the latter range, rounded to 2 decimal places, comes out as 0.23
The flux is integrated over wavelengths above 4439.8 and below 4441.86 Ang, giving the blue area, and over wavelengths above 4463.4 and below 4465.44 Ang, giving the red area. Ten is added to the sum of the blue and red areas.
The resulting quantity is 32.7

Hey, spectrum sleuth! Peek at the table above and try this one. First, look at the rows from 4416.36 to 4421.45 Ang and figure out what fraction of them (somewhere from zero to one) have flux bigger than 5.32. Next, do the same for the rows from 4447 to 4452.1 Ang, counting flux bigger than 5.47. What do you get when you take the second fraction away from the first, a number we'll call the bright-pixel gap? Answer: 0.60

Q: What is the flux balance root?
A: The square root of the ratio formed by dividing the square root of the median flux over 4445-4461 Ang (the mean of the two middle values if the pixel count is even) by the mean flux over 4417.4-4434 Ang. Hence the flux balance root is 0.649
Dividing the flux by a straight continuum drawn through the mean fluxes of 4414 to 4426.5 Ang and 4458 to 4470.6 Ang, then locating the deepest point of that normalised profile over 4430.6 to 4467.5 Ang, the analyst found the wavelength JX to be 4454.66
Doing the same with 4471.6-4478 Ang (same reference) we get 4476.25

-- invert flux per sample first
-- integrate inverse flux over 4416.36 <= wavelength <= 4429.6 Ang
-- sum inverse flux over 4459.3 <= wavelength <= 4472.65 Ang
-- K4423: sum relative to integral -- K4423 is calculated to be 1.00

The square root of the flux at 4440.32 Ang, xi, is 2.37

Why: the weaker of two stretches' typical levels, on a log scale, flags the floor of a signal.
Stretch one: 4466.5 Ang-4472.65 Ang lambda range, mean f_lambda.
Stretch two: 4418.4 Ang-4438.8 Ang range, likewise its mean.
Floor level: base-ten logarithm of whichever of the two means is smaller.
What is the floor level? 0.730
